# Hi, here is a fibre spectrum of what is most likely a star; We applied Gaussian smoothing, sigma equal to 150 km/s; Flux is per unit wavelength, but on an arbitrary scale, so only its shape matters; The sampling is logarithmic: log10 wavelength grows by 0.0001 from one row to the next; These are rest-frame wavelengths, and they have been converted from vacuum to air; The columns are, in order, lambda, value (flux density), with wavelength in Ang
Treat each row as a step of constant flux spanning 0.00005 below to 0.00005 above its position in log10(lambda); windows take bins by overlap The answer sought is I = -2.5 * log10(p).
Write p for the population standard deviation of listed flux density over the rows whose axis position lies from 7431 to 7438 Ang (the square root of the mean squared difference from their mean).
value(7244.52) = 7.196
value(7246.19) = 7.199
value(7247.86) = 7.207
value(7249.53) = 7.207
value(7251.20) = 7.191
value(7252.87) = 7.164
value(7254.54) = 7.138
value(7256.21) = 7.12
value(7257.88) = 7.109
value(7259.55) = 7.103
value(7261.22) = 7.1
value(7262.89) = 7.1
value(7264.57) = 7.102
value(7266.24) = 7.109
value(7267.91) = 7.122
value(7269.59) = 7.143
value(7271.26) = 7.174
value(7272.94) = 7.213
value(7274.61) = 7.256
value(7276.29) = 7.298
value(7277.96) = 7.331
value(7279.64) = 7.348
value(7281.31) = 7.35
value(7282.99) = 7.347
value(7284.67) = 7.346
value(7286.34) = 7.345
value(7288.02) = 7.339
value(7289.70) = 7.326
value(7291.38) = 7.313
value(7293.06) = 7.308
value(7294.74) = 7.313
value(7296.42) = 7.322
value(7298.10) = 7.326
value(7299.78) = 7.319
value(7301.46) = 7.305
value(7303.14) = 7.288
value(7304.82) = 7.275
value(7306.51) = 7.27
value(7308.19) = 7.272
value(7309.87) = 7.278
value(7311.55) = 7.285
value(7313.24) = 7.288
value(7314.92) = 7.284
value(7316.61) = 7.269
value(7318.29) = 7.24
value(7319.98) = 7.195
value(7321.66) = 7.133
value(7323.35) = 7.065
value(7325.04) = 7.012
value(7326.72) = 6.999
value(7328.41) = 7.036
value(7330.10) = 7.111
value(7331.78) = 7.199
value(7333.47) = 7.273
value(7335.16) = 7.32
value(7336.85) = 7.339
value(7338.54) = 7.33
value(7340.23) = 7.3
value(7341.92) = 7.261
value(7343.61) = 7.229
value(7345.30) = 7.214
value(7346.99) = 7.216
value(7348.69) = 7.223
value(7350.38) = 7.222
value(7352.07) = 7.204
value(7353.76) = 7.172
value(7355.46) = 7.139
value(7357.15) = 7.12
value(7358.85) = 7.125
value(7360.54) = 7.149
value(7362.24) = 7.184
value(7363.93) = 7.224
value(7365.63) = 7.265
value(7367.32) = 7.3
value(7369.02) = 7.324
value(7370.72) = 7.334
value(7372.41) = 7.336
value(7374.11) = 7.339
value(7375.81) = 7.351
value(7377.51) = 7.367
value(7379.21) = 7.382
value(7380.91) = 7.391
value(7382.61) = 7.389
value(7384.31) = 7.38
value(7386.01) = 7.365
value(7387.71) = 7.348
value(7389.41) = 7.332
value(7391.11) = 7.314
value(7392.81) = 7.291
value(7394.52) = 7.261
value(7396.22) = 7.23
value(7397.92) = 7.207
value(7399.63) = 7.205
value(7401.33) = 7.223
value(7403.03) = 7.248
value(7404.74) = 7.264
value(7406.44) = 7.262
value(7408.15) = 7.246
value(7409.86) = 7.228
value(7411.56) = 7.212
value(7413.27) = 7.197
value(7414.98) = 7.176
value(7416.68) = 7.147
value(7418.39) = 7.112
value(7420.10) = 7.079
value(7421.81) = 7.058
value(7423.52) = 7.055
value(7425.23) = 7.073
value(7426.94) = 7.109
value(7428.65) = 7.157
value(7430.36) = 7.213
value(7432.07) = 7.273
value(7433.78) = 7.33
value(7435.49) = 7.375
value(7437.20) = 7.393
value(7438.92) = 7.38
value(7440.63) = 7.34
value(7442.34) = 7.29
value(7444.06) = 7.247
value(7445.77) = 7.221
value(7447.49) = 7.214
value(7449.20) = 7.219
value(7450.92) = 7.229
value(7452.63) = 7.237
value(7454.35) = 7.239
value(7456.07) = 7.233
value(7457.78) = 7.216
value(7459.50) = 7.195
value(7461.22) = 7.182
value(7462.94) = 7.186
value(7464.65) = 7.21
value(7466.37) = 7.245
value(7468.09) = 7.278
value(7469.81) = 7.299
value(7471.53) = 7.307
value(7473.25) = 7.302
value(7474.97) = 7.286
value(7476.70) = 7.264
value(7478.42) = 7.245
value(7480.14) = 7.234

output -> 3.3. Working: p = 0.046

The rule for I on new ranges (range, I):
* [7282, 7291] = 5.3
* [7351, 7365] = 3.6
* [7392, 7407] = 3.9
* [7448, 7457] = 5.4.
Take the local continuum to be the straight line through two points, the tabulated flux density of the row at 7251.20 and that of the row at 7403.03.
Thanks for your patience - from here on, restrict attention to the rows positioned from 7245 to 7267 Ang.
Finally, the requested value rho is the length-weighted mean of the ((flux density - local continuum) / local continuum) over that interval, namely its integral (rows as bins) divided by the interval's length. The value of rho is -0.007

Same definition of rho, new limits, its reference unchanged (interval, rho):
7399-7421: -0.007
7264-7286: 0.006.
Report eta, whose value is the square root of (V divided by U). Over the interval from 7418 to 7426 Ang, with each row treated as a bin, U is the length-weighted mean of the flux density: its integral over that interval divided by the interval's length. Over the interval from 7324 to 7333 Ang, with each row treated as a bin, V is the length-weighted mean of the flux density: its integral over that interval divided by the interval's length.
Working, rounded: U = 7.07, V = 7.08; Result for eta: 1.00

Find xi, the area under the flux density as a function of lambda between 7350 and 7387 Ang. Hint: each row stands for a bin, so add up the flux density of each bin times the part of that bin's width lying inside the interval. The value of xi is 269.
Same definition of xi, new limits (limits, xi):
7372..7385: 96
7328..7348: 145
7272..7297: 183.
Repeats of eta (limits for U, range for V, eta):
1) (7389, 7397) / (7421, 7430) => 0.99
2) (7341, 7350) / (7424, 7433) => 1.00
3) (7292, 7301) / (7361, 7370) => 1.00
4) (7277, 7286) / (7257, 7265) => 0.98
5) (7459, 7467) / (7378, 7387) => 1.01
